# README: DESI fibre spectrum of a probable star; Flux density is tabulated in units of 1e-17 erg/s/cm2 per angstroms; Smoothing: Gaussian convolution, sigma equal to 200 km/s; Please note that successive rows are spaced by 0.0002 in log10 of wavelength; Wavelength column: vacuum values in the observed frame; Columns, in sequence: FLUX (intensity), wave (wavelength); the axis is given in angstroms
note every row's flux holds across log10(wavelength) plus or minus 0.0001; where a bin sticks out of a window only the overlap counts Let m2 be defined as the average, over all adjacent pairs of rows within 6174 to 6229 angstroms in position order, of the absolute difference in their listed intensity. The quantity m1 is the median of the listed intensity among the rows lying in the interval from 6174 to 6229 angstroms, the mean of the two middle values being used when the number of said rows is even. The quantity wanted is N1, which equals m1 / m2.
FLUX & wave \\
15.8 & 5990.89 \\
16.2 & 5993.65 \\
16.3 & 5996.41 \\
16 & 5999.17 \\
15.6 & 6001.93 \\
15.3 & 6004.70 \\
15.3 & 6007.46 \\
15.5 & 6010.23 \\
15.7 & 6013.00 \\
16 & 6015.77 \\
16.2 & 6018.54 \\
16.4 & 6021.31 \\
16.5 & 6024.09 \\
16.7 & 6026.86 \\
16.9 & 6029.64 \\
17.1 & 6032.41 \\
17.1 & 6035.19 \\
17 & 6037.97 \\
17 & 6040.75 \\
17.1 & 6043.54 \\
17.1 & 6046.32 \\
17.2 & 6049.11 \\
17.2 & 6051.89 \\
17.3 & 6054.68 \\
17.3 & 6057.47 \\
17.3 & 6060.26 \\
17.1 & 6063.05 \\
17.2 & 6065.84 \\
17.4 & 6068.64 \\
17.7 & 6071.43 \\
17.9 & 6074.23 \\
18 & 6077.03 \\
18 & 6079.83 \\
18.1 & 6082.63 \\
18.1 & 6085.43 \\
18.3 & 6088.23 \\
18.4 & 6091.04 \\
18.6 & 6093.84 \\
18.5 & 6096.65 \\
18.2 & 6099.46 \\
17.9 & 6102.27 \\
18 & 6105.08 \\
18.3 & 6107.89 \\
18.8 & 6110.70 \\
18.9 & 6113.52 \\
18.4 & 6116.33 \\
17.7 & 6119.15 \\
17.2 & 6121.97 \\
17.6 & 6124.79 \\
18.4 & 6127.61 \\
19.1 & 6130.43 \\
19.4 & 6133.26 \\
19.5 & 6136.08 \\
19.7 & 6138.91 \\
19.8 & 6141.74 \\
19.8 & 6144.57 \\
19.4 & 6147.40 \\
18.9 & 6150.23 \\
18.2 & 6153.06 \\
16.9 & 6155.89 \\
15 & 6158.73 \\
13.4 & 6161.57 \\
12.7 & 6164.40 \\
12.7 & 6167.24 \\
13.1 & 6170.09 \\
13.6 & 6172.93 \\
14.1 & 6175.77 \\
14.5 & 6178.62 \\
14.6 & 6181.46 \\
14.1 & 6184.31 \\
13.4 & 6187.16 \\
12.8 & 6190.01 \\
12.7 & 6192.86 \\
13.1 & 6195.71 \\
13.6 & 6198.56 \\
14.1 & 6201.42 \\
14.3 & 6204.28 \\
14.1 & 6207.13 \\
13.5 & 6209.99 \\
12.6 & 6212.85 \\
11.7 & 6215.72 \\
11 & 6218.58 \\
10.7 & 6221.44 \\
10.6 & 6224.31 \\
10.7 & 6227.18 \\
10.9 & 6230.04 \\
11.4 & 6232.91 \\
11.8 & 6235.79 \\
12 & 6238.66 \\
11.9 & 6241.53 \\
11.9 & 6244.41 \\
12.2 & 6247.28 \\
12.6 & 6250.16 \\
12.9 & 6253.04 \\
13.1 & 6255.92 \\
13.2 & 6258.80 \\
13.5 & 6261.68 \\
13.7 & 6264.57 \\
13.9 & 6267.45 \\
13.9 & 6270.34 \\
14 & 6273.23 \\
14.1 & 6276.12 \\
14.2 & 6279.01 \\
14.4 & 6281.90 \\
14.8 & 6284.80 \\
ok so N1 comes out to 31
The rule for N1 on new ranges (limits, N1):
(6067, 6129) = 66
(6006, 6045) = 108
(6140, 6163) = 20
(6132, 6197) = 27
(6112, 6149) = 49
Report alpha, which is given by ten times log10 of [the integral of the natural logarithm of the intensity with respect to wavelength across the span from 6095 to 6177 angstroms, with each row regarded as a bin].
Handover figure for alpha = 24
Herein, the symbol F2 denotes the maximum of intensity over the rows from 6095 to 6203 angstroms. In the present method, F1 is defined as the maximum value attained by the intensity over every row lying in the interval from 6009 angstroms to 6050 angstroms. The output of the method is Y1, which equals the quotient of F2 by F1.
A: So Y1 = 1.2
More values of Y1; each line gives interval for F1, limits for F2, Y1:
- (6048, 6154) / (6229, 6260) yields 0.7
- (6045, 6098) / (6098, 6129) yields 1.0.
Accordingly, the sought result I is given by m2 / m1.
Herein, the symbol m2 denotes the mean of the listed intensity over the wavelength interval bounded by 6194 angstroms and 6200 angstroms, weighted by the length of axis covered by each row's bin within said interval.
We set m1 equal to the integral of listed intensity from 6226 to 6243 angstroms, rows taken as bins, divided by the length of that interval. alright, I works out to 1.16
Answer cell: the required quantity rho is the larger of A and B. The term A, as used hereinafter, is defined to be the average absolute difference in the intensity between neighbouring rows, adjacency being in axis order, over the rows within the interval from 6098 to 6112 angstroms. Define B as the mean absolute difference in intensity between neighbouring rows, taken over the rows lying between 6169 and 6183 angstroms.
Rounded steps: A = 0.300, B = 0.375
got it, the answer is 0.375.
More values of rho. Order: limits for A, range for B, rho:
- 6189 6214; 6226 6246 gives 0.425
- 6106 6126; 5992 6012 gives 0.450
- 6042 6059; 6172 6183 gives 0.333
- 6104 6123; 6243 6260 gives 0.433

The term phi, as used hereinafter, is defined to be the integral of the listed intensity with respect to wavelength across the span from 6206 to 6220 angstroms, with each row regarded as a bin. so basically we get 176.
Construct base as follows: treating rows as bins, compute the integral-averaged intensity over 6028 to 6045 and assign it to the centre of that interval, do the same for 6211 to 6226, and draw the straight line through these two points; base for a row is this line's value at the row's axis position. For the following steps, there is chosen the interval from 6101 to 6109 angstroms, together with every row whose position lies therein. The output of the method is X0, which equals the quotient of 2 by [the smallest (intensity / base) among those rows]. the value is 1.67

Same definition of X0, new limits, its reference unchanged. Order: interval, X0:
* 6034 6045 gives 2.00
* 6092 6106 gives 1.67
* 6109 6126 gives 1.67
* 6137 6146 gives 1.41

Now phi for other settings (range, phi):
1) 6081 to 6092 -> 200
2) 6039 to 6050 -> 188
